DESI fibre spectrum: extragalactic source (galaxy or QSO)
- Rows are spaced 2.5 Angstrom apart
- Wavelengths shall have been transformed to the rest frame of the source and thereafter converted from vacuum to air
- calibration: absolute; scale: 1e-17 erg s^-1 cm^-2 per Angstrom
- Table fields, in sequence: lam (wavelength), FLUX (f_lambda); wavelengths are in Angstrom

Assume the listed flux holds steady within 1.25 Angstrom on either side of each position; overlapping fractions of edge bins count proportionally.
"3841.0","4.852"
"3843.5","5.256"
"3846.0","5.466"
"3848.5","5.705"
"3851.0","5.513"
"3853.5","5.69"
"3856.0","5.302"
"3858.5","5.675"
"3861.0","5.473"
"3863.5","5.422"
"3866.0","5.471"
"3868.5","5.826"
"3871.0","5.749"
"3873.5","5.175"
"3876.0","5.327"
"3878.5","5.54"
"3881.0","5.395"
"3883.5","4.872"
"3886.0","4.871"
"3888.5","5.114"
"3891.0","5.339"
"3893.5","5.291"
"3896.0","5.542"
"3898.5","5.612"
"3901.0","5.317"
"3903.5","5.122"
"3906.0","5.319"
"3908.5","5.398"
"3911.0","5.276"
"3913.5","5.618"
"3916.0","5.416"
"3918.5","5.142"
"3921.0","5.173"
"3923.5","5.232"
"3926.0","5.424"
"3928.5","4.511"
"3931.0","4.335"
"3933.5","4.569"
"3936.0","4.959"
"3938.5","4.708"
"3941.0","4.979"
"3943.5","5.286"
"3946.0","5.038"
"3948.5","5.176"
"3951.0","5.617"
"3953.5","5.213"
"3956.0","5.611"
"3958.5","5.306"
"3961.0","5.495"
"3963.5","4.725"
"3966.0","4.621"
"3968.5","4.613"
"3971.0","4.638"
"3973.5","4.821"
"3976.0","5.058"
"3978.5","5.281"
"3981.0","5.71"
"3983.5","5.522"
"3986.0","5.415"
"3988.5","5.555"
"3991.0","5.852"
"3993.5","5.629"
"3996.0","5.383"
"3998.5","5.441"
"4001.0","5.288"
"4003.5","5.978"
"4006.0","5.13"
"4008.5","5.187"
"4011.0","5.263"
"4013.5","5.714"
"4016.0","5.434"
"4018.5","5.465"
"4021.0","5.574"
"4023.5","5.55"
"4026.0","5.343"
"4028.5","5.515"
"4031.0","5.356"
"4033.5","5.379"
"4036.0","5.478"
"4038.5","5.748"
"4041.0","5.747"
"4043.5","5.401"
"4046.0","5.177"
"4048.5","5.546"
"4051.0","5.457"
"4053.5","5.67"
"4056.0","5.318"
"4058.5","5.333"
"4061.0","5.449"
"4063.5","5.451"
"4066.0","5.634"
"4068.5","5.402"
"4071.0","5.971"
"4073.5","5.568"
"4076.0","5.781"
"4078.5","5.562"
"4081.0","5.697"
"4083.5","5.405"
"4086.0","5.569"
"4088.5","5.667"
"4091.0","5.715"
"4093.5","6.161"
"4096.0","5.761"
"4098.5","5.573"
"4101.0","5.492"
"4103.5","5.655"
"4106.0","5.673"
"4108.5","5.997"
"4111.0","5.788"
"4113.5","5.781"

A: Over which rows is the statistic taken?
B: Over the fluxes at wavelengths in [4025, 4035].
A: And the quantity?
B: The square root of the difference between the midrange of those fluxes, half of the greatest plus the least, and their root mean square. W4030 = 0.17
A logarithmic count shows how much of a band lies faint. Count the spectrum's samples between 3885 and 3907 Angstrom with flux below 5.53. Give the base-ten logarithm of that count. 0.85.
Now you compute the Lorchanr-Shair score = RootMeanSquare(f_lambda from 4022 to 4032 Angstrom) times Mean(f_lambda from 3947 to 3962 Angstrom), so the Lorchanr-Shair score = 29.4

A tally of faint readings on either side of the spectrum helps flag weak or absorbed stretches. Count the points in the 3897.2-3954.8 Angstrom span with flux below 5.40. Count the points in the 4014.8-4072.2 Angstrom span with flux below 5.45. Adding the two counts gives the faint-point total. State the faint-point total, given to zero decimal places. 28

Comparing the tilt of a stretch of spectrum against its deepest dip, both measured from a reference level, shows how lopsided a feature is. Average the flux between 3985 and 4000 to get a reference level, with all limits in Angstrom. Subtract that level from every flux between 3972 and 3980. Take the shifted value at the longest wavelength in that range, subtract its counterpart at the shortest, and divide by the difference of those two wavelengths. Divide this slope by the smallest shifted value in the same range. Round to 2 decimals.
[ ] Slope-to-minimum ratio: -0.13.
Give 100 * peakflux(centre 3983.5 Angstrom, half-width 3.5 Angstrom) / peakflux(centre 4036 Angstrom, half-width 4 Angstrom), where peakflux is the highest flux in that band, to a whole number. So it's 99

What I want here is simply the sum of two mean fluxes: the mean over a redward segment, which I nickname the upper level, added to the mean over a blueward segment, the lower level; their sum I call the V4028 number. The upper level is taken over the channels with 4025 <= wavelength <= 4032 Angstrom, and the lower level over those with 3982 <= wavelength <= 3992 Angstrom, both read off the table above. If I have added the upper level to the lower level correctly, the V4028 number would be 11.0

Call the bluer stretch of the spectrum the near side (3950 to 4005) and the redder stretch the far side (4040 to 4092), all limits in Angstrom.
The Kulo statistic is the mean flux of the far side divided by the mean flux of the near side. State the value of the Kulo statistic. 1.05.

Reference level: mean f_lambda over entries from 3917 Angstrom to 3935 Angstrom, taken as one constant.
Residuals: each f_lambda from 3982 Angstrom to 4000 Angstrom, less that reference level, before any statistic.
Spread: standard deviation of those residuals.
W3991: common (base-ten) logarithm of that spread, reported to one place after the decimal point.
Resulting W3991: -0.8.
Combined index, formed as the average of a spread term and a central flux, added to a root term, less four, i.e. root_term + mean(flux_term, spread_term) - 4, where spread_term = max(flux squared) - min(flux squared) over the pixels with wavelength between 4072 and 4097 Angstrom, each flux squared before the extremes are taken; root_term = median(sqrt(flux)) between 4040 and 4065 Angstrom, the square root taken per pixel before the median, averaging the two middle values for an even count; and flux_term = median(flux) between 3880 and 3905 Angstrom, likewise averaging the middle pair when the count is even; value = 5.36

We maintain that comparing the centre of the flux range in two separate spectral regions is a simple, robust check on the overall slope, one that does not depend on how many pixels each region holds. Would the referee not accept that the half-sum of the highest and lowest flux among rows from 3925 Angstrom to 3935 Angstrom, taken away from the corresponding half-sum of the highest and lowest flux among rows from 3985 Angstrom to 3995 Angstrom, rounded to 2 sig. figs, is 0.75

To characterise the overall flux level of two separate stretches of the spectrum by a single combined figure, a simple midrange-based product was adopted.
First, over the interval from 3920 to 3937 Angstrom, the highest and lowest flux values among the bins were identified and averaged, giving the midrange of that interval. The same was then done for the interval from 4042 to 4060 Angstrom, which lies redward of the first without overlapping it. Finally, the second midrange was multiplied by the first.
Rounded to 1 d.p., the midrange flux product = 26.5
